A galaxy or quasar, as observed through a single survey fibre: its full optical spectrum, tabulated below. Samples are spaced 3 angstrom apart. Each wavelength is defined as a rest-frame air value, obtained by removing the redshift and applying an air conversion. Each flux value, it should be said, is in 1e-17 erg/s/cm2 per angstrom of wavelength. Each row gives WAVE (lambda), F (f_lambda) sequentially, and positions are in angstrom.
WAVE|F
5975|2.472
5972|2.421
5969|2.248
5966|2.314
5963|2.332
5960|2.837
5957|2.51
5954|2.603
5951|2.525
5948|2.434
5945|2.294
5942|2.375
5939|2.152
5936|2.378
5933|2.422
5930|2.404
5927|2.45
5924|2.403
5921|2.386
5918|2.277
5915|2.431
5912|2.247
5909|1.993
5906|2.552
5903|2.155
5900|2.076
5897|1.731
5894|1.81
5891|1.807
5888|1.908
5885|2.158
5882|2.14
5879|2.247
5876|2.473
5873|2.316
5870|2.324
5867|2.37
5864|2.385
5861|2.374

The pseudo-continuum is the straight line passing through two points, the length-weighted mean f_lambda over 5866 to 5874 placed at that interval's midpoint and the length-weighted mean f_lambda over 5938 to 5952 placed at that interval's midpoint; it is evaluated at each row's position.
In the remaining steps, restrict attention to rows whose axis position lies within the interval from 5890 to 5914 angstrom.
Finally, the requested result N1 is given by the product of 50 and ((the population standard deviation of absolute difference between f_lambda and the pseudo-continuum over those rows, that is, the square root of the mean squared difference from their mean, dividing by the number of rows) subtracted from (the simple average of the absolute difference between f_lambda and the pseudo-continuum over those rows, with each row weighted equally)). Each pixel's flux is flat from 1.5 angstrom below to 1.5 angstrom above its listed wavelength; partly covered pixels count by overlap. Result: 8.6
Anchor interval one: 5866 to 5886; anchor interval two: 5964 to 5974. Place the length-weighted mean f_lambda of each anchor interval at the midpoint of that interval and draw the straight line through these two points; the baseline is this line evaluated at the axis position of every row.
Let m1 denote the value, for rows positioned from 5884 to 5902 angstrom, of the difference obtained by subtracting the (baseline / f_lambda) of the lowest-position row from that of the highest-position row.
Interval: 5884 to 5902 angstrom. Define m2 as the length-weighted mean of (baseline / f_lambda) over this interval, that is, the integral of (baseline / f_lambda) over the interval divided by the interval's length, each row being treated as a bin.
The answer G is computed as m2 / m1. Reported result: 27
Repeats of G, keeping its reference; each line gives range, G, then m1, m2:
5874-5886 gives 7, 0.14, 1.02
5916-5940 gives 15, 0.06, 0.98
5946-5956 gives -15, -0.06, 0.93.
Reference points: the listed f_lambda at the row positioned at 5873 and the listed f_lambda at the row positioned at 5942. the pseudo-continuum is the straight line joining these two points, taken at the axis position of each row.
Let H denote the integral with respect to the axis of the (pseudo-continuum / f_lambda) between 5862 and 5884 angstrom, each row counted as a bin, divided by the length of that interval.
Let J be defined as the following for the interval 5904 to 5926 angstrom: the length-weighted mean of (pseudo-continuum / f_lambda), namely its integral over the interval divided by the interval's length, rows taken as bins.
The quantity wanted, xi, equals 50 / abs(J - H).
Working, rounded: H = 1.000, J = 1.02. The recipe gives 3095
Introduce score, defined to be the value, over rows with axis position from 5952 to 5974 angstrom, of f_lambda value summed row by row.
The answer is 17.3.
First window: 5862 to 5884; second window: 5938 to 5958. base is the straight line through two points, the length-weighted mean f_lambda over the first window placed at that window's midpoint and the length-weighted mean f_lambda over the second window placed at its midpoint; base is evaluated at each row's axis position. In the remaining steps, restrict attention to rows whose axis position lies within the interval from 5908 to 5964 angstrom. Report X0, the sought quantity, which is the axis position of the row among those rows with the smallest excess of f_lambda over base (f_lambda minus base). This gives 5909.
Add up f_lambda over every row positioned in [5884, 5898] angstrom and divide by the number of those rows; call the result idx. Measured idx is 1.88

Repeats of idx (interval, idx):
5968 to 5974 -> 2.33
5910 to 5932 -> 2.37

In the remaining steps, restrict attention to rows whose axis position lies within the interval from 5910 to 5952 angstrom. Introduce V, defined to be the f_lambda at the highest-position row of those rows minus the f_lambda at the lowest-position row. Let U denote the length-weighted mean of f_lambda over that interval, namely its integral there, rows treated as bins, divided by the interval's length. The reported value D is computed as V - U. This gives -2.09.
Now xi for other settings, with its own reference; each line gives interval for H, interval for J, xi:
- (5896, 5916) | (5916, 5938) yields 493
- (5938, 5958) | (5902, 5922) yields 1165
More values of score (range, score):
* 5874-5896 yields 14.5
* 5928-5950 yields 16.5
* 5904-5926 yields 16.3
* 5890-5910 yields 14.1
